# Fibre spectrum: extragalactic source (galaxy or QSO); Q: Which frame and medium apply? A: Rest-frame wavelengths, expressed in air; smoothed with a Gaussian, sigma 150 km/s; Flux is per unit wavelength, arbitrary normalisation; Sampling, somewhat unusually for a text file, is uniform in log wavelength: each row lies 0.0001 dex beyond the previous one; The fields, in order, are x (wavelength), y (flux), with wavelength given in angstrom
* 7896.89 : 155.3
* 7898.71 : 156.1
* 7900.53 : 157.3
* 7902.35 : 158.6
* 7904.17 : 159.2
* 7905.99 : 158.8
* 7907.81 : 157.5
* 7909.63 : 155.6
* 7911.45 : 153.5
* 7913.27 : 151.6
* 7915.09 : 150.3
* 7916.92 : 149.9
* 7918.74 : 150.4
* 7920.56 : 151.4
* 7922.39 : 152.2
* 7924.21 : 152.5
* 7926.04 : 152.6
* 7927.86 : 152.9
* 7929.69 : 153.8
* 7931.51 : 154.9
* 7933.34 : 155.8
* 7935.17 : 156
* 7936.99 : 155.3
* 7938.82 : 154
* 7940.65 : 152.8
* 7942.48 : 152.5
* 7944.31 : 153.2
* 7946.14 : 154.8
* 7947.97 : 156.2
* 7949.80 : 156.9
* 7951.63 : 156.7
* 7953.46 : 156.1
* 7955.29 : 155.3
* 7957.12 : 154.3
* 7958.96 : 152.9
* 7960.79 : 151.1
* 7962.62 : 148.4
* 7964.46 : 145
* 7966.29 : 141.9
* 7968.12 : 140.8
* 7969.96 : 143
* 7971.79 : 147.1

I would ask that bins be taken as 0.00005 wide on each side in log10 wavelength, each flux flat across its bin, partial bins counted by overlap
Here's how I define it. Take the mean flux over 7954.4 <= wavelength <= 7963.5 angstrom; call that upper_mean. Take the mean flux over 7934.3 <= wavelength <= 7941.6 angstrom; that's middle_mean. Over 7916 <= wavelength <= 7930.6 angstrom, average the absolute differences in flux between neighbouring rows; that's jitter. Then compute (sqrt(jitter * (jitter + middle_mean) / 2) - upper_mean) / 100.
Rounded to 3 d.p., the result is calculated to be -1.458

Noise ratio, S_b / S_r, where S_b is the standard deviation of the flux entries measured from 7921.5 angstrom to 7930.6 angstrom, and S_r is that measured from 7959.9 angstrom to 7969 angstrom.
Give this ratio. 0.14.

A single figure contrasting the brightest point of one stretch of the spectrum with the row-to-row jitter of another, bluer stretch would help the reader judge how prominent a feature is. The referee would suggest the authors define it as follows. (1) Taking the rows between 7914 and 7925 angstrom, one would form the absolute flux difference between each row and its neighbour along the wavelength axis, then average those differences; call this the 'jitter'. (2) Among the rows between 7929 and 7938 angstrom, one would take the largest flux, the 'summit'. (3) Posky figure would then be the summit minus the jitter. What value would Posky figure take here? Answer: 155.4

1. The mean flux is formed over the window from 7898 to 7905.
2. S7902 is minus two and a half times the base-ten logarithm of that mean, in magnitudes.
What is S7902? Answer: -5.495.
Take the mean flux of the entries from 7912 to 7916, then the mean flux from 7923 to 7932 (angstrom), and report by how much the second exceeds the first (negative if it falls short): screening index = 2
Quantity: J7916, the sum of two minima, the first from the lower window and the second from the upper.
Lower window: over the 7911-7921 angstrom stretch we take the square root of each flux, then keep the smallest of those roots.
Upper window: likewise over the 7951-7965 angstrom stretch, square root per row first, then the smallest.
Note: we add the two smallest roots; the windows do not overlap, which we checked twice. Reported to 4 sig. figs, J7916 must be 24.28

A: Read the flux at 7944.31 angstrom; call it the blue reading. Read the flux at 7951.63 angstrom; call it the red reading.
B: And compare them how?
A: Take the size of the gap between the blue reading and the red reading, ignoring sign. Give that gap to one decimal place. 3.5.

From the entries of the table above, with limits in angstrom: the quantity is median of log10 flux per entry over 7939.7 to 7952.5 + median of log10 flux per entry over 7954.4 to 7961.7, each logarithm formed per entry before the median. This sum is 4.38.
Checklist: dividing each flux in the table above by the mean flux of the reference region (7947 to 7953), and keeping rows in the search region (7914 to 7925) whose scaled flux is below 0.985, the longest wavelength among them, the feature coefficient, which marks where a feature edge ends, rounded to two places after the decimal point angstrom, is 7924.21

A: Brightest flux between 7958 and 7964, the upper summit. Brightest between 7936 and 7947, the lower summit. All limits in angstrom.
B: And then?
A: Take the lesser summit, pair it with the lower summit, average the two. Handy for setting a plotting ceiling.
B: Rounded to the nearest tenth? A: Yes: 154.1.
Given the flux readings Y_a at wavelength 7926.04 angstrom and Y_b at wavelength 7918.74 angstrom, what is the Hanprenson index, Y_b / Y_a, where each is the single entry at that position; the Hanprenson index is 0.99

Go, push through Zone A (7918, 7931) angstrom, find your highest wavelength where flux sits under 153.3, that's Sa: 7927.86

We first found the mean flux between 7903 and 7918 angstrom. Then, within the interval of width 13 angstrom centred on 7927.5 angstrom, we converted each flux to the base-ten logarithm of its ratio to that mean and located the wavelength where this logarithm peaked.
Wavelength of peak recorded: 7933.34 angstrom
